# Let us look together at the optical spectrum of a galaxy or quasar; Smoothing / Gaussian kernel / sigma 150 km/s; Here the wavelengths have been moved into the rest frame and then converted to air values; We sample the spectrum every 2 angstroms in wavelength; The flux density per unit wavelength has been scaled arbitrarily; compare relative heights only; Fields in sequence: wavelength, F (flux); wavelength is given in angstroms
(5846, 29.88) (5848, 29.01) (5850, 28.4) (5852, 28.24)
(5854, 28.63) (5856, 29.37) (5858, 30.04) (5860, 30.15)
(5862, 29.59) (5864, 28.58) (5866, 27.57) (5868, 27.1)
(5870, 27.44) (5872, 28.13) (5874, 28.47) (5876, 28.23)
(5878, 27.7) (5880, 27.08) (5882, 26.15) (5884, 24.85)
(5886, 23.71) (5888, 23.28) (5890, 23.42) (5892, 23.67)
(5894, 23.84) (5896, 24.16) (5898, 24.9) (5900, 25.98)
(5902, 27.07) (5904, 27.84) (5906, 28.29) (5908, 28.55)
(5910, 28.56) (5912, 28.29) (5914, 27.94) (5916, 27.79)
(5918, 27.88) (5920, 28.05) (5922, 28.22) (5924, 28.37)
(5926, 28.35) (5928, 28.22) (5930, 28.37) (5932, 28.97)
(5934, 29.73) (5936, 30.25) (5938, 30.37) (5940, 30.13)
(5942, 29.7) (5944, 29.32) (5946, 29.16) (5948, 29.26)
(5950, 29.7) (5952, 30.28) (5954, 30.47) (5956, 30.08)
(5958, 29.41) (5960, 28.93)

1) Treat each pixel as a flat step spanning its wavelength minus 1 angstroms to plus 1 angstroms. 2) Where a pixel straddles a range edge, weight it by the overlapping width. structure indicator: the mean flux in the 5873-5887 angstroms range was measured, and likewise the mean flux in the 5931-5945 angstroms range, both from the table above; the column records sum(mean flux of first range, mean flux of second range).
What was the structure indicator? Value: 56.4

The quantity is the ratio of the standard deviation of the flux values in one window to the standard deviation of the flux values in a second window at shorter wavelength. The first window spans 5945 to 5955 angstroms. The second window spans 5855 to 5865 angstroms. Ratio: 0.94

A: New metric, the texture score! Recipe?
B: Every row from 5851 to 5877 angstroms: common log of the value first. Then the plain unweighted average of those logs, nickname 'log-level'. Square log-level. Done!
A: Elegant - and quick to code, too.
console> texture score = 2.12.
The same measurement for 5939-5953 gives 2.17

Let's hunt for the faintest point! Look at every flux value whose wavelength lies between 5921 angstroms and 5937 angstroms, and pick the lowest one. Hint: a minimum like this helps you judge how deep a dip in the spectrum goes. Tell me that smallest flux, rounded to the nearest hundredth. 28.22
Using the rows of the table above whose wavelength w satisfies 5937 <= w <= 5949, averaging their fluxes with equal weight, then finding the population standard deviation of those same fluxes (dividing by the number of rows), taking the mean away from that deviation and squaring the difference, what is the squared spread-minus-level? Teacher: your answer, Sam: 853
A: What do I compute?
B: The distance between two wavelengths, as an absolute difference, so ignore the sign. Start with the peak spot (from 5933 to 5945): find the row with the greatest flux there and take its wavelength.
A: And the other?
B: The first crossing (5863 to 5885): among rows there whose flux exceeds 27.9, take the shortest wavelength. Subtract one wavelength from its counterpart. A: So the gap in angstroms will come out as 74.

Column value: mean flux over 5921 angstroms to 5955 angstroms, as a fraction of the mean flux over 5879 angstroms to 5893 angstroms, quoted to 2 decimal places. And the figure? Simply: 1.19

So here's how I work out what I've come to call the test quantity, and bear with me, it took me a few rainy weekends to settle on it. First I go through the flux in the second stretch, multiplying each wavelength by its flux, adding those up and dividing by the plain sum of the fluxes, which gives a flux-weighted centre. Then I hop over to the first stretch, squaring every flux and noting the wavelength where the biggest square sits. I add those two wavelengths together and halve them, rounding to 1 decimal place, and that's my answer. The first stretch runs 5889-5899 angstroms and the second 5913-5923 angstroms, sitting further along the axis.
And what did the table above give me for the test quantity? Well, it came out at 5908.0 angstroms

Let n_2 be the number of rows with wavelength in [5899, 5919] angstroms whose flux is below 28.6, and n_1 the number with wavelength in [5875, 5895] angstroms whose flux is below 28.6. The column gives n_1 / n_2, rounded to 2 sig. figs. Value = 1.0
